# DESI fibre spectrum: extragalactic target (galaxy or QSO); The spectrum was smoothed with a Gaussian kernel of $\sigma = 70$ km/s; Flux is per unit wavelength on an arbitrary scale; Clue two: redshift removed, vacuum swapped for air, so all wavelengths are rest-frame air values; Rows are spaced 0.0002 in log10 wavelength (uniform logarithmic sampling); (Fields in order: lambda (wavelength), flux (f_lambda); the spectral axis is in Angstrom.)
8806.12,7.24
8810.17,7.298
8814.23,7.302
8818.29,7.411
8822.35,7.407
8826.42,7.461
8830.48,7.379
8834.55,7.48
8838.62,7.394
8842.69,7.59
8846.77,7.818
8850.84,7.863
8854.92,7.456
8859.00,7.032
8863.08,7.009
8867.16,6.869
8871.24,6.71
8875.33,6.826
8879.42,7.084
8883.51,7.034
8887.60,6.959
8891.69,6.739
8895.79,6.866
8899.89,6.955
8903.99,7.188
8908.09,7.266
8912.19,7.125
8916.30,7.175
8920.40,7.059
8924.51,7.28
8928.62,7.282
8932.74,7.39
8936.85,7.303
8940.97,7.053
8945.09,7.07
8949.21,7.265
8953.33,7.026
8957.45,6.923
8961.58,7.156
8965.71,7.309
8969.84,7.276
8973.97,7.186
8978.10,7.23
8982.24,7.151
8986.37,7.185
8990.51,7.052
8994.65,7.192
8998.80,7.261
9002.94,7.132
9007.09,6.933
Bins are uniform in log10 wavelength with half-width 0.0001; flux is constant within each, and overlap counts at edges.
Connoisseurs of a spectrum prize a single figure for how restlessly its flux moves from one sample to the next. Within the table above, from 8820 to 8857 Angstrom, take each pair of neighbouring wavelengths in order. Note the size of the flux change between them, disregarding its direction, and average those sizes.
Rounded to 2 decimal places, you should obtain 0.15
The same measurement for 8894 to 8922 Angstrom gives 0.12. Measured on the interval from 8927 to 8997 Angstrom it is 0.12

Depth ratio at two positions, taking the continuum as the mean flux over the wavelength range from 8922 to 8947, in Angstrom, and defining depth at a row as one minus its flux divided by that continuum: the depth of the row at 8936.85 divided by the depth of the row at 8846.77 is 0.1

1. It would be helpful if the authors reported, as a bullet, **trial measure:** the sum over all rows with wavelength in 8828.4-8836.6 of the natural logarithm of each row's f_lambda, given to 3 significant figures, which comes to 4.01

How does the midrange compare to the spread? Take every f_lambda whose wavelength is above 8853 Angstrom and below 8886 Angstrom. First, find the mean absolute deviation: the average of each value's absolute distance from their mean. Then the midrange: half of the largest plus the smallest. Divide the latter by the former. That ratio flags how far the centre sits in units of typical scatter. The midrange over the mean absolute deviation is 47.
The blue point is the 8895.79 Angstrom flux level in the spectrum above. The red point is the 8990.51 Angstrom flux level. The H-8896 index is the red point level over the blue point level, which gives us 1.03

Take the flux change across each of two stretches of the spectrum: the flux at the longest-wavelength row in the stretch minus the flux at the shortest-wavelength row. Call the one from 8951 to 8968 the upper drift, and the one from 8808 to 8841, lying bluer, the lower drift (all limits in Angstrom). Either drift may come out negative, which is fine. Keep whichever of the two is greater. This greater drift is 0.28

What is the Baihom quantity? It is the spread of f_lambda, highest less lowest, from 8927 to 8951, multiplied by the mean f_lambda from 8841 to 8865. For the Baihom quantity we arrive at 2.5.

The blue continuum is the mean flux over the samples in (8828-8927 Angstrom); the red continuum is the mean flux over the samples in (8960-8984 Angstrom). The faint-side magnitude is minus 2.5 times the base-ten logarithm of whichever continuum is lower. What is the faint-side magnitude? -2.14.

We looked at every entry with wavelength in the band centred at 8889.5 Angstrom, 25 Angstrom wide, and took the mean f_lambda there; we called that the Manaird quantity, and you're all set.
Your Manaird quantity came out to 6.9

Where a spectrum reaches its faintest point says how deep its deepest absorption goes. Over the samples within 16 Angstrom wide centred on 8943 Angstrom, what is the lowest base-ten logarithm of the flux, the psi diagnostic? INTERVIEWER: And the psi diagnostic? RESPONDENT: 0.848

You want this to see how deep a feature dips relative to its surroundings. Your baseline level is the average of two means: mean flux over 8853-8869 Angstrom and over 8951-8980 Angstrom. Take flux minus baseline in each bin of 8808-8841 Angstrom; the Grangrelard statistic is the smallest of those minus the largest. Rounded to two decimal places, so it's -0.18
